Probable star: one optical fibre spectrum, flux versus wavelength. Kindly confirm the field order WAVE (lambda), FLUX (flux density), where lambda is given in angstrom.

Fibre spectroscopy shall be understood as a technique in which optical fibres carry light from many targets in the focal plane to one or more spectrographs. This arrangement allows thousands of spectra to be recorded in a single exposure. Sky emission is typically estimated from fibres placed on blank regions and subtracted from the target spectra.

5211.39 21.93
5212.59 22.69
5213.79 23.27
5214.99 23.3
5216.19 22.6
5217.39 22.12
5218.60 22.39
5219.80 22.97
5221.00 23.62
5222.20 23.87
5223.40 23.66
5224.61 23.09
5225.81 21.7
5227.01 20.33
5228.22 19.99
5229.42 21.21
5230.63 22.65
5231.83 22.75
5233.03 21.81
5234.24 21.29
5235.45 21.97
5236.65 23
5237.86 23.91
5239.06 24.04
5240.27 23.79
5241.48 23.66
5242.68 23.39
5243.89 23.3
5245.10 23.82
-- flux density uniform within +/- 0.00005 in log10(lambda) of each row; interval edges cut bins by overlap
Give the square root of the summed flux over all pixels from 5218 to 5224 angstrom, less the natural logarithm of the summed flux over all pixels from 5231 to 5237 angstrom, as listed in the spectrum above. 6.09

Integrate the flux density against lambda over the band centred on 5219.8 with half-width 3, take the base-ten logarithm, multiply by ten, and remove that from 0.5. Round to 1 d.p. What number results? -20.9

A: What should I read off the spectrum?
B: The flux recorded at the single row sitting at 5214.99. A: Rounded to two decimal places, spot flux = 23.30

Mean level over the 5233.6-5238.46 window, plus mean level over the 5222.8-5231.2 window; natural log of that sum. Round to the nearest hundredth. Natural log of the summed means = 3.79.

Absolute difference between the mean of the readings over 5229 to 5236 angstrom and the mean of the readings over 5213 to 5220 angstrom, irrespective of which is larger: 0.8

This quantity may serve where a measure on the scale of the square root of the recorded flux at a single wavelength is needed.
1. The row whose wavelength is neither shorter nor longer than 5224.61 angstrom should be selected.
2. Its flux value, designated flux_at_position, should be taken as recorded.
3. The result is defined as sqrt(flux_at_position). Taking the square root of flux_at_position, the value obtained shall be 4.81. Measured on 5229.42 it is 4.61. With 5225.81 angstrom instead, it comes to 4.66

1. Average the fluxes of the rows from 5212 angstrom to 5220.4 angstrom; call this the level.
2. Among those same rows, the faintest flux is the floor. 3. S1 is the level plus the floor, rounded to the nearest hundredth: 44.88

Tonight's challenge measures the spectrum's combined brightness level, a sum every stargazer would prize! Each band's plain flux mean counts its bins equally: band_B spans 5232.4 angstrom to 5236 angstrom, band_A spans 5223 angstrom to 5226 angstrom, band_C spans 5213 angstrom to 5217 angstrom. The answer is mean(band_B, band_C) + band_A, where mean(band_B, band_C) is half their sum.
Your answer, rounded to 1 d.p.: 45.2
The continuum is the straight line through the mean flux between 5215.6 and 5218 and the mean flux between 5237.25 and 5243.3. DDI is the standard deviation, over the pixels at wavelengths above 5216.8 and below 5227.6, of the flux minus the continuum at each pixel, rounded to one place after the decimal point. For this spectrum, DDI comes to 1.2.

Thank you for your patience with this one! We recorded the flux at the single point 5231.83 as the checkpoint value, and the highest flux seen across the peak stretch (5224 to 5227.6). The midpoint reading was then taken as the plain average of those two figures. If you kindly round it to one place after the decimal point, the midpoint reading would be 22.9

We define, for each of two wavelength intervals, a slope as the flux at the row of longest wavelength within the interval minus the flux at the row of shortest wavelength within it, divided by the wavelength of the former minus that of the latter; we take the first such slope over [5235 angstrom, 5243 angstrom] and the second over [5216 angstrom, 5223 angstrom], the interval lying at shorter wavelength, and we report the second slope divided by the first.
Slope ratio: 1.1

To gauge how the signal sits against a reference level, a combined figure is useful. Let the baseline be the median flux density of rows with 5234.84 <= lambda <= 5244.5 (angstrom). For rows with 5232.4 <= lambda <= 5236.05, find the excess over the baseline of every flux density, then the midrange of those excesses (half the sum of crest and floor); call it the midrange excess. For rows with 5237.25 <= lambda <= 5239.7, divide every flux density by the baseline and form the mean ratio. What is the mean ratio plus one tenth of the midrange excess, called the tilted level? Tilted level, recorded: 0.83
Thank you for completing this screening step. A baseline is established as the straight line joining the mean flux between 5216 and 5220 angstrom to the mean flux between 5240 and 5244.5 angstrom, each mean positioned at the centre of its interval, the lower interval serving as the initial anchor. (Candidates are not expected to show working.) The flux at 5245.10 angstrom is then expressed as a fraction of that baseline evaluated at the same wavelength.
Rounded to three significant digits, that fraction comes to 1.01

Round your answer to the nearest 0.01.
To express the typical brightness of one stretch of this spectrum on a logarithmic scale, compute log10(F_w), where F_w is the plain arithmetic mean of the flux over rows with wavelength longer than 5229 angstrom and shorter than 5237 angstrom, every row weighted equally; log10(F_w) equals 1.34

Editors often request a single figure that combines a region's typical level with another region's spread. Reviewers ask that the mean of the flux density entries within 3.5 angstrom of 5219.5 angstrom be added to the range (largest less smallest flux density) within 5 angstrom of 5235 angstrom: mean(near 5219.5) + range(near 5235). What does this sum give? 25.7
